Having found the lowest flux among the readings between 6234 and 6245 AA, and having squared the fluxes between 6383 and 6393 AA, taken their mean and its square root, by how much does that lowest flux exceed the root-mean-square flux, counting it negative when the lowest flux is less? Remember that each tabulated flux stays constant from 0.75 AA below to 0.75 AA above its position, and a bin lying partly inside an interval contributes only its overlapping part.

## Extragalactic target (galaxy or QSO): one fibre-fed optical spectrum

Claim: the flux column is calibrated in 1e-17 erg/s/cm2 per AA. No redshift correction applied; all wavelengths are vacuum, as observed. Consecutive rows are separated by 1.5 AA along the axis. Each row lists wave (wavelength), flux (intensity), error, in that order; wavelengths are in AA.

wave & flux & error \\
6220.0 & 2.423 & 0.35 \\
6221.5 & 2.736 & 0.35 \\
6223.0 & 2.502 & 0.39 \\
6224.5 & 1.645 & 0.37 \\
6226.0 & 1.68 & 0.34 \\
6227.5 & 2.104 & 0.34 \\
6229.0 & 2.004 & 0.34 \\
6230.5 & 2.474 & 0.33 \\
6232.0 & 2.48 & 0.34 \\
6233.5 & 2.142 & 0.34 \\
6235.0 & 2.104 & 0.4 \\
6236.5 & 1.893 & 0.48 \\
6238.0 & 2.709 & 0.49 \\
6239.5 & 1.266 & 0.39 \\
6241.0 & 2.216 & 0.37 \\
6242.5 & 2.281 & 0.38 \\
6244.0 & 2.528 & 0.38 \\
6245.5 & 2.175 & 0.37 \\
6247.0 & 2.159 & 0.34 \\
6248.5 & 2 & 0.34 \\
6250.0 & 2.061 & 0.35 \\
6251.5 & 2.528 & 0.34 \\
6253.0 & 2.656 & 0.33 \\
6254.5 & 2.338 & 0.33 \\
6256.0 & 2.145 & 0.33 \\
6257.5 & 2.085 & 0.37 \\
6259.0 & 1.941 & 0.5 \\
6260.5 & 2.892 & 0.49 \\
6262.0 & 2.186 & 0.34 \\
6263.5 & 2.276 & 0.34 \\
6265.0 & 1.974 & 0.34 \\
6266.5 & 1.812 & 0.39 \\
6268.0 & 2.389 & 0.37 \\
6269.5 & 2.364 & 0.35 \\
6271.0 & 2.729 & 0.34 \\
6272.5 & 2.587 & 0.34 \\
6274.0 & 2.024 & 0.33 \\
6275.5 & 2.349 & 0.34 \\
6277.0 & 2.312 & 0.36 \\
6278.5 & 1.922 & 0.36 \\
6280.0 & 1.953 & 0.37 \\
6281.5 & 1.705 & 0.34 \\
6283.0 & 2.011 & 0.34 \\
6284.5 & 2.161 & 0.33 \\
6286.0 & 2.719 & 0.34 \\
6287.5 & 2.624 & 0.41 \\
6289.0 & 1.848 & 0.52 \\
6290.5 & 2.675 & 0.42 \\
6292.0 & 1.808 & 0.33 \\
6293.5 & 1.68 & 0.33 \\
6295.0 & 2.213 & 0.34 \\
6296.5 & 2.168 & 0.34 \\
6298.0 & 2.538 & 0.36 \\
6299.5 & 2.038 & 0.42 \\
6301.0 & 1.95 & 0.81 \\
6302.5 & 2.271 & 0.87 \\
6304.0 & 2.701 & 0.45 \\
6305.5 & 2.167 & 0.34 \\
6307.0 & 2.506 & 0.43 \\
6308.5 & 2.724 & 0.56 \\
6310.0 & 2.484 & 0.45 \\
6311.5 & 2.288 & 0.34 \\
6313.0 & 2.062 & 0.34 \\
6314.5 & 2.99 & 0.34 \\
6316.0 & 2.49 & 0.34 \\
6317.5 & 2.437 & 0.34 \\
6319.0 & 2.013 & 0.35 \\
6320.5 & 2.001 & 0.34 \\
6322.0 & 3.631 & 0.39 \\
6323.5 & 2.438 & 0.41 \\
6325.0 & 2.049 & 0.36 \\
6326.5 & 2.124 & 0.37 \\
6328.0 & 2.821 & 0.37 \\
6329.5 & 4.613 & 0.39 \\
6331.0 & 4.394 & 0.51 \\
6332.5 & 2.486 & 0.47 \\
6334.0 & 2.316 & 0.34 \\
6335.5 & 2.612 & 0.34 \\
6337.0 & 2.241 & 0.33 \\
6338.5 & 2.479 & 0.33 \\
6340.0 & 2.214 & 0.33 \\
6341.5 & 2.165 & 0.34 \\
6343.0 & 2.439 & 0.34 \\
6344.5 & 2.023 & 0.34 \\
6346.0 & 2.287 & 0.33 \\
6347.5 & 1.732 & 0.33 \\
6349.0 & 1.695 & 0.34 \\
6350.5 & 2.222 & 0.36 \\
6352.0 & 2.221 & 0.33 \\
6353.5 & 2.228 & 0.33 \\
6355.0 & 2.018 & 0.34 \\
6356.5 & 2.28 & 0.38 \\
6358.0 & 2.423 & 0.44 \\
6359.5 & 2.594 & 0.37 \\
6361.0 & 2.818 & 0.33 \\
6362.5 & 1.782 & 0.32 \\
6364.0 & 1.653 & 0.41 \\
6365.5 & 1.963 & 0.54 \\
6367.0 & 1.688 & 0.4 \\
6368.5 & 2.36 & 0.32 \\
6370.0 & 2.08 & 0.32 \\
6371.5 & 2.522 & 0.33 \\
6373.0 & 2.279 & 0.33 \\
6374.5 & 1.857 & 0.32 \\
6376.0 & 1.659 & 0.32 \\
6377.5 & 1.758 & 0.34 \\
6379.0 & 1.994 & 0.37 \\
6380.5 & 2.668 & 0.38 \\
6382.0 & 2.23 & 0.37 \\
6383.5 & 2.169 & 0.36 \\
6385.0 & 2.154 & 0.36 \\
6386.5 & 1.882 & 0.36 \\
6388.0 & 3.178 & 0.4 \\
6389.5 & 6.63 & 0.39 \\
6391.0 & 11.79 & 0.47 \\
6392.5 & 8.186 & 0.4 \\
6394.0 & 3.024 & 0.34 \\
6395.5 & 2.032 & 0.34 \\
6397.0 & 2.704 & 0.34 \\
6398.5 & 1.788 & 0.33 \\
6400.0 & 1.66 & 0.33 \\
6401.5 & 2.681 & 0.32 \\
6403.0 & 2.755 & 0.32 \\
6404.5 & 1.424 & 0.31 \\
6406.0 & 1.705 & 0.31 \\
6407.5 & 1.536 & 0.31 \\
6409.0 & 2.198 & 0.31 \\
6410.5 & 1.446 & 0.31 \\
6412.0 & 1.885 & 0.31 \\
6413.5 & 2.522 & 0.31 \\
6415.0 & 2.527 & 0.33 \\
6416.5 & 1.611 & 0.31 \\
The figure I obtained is -5.0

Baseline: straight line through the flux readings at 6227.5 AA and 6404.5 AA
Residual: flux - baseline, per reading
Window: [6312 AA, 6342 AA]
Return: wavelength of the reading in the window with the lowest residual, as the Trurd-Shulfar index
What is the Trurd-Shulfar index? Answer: 6320.5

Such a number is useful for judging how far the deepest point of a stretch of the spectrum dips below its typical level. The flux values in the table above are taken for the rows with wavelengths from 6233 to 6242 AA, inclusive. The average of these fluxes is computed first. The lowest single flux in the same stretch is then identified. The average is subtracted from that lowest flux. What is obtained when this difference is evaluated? -0.79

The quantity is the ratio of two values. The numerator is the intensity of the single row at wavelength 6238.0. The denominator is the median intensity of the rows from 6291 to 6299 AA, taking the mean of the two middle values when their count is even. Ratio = 1.25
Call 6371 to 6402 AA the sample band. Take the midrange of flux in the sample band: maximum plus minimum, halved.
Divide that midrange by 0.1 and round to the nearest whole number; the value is 67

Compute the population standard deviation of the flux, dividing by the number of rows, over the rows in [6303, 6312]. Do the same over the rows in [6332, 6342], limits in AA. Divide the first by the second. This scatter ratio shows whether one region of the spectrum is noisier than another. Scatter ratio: 1.3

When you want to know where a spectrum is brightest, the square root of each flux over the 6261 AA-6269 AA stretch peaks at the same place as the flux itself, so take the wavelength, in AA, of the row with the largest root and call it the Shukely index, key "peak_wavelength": 6268.0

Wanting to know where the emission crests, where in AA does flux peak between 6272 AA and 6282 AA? 6272.5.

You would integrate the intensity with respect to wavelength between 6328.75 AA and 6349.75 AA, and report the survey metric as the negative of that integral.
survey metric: -54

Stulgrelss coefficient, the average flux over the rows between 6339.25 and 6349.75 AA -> 2.079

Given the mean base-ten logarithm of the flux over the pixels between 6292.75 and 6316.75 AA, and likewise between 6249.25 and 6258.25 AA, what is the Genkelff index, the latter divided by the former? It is 0.99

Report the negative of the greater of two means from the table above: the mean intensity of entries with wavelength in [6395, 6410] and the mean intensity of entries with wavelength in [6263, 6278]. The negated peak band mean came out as -2.28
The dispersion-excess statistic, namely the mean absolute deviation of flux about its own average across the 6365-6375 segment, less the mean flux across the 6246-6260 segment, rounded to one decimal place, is -2.0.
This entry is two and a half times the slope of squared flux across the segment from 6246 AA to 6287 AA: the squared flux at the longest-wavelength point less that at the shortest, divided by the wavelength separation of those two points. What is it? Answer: 0.18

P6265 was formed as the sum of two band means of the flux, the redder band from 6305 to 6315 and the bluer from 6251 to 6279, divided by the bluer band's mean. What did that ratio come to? 2.07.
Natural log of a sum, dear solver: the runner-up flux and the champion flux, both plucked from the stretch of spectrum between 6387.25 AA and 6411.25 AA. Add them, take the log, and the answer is 2.99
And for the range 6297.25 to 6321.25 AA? 1.74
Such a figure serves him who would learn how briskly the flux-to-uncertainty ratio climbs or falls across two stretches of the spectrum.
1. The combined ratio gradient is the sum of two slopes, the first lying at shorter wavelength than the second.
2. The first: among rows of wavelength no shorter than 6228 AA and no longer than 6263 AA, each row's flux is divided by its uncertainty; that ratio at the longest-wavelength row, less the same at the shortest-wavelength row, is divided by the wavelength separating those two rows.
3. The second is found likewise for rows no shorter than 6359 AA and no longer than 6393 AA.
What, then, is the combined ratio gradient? 0.42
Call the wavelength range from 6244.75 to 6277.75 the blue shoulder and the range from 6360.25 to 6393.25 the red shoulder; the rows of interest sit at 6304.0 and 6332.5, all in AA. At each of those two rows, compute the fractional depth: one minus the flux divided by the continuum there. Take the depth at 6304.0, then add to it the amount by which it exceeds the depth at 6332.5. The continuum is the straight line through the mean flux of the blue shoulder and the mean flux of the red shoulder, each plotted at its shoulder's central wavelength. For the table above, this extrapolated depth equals -0.21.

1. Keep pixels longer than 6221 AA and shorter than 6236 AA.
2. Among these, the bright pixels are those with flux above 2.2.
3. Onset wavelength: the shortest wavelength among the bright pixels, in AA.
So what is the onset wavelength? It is 6221.5 AA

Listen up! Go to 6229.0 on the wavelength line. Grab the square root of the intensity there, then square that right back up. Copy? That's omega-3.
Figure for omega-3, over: 2.00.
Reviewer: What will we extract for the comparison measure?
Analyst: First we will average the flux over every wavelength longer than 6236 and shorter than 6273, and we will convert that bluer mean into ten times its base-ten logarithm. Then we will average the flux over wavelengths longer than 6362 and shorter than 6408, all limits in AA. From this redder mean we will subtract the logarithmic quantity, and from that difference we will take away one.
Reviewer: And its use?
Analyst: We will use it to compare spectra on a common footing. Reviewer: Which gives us -1.7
